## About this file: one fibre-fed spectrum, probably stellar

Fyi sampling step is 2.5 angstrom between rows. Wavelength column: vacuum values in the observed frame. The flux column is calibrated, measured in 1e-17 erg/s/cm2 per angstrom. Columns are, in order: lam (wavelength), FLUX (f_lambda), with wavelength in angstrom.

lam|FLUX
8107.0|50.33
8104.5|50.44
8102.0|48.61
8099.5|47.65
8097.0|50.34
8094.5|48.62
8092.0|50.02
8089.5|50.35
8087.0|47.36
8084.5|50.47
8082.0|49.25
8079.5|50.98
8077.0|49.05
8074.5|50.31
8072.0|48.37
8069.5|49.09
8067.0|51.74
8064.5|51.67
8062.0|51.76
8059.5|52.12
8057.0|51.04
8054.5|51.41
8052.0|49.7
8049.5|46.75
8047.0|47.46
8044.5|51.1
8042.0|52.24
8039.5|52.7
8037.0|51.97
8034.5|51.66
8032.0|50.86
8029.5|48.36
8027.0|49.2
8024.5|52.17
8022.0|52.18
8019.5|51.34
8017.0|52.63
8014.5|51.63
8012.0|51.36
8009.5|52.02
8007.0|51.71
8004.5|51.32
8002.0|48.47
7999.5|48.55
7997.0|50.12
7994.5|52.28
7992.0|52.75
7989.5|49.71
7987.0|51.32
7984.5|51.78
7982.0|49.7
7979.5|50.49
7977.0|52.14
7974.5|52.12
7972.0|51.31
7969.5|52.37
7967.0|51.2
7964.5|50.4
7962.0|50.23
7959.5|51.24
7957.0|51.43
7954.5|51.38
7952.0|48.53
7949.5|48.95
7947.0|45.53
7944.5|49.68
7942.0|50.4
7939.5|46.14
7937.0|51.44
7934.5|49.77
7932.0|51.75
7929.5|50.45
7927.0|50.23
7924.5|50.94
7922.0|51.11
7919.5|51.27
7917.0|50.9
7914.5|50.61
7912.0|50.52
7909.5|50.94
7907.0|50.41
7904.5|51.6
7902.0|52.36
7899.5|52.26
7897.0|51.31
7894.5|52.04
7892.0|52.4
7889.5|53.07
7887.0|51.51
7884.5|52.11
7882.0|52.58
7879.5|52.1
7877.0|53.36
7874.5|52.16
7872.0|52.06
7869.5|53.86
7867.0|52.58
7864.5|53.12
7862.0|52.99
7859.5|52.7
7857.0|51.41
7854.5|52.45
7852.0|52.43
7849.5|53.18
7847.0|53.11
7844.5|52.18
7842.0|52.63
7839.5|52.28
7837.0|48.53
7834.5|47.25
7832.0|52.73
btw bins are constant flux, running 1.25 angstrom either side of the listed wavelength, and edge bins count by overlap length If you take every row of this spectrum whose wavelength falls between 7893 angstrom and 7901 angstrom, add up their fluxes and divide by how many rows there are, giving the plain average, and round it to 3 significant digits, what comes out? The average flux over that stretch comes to 51.9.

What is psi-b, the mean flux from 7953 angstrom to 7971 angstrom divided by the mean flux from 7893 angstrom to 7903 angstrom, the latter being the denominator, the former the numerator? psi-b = 0.98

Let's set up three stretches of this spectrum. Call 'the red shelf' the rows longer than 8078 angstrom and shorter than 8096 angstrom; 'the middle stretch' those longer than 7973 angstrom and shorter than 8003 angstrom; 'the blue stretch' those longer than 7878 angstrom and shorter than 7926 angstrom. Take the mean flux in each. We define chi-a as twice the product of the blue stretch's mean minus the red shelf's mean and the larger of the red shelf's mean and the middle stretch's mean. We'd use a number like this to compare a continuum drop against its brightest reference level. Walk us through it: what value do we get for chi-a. 203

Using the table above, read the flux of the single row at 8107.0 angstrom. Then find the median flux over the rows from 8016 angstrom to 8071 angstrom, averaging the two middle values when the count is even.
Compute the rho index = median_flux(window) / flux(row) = 1.02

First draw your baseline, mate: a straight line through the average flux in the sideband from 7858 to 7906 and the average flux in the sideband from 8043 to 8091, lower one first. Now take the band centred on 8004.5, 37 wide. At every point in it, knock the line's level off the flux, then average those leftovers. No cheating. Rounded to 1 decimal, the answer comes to 0.3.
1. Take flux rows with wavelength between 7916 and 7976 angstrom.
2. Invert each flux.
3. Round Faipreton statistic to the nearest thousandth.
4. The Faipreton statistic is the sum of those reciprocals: 0.477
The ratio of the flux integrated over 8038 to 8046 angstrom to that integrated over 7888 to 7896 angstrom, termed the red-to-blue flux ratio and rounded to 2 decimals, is 0.99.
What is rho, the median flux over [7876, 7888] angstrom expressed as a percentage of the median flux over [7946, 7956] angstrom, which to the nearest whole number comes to 107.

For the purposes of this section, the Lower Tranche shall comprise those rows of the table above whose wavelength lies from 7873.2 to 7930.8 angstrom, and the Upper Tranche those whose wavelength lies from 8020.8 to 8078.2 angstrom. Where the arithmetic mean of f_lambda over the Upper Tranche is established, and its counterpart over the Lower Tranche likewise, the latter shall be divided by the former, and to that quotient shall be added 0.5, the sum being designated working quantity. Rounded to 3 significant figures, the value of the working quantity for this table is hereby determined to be 1.52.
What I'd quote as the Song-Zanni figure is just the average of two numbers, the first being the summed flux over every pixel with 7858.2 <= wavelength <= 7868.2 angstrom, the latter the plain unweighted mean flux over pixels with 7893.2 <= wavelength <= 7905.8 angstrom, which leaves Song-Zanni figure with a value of 132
